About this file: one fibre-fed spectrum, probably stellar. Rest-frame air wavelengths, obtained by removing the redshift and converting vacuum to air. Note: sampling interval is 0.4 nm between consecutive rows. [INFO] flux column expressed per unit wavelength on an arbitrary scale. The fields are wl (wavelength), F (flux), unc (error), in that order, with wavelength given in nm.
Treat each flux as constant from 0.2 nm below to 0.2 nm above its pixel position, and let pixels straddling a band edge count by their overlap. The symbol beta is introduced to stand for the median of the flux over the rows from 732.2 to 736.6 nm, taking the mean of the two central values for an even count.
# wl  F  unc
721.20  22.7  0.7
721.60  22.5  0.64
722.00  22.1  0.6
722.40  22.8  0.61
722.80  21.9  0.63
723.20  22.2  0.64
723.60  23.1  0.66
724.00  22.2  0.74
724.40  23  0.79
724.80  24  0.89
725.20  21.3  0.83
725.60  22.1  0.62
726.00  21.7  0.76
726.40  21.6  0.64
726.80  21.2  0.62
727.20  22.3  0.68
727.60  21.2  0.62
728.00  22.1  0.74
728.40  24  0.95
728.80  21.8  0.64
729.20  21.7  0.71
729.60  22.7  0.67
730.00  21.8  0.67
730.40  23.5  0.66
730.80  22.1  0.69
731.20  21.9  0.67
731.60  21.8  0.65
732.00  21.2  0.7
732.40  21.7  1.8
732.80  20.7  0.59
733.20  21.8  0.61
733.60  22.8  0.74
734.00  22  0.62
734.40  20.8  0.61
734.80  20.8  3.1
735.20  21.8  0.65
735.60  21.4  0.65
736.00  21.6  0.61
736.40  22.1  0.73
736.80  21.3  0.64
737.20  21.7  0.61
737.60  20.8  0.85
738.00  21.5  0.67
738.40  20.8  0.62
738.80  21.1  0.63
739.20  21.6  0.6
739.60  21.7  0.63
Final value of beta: 21.7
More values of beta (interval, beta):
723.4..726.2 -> 22.2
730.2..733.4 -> 21.8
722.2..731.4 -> 22.1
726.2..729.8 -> 21.8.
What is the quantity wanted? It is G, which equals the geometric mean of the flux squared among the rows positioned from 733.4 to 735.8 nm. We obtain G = 466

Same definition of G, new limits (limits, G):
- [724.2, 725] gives 552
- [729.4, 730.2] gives 495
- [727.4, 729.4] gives 490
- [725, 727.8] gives 468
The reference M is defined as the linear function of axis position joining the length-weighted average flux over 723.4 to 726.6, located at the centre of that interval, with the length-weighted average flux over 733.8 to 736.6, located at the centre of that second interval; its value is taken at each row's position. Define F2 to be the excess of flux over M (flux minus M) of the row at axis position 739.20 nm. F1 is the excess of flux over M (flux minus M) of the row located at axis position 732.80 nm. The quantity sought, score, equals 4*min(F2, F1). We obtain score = -4.0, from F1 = -1.0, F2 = 0.4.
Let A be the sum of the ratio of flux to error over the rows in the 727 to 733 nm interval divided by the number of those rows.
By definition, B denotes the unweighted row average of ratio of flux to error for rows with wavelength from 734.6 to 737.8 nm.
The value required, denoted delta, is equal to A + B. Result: 60.0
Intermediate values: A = 31.0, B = 29.0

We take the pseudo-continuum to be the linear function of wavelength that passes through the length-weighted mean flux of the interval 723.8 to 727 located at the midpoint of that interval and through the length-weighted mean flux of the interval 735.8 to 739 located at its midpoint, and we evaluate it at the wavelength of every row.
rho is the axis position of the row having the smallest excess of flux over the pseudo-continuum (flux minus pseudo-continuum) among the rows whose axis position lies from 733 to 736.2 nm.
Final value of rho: 734.40 nm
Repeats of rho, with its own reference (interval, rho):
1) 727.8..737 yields 732.80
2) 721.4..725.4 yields 725.20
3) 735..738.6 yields 737.60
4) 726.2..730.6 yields 726.80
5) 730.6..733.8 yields 732.80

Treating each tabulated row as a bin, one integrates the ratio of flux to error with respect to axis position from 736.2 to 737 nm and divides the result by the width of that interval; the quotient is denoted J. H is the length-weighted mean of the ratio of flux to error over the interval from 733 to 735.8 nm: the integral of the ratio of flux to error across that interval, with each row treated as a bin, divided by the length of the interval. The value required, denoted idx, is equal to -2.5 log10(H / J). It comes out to 0.07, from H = 30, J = 31.8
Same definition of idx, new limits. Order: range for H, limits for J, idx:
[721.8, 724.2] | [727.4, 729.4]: -0.13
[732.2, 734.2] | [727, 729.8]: 0.06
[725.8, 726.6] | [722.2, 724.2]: 0.11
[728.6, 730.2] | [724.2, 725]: -0.17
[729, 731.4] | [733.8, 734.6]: 0.06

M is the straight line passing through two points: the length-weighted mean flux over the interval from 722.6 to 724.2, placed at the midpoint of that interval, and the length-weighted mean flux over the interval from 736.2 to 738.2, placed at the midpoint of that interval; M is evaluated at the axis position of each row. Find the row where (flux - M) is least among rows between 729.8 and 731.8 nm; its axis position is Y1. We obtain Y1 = 730.00 nm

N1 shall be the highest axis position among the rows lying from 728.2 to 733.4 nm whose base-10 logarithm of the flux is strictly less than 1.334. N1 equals 732.80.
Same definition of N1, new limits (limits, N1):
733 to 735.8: 735.60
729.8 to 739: 738.80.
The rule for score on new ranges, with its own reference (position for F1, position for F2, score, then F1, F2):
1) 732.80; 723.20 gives -4.0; -1.0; -0.3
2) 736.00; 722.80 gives -2.7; 0.2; -0.7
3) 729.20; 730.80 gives -1.3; -0.3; 0.2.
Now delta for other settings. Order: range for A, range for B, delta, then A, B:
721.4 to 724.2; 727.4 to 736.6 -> 65.6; 34.8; 30.7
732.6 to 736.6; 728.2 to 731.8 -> 63.2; 31.0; 32.2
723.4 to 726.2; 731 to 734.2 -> 60.8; 30.1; 30.7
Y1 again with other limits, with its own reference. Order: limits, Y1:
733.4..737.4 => 734.40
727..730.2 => 727.60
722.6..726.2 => 725.20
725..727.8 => 725.20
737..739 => 737.60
